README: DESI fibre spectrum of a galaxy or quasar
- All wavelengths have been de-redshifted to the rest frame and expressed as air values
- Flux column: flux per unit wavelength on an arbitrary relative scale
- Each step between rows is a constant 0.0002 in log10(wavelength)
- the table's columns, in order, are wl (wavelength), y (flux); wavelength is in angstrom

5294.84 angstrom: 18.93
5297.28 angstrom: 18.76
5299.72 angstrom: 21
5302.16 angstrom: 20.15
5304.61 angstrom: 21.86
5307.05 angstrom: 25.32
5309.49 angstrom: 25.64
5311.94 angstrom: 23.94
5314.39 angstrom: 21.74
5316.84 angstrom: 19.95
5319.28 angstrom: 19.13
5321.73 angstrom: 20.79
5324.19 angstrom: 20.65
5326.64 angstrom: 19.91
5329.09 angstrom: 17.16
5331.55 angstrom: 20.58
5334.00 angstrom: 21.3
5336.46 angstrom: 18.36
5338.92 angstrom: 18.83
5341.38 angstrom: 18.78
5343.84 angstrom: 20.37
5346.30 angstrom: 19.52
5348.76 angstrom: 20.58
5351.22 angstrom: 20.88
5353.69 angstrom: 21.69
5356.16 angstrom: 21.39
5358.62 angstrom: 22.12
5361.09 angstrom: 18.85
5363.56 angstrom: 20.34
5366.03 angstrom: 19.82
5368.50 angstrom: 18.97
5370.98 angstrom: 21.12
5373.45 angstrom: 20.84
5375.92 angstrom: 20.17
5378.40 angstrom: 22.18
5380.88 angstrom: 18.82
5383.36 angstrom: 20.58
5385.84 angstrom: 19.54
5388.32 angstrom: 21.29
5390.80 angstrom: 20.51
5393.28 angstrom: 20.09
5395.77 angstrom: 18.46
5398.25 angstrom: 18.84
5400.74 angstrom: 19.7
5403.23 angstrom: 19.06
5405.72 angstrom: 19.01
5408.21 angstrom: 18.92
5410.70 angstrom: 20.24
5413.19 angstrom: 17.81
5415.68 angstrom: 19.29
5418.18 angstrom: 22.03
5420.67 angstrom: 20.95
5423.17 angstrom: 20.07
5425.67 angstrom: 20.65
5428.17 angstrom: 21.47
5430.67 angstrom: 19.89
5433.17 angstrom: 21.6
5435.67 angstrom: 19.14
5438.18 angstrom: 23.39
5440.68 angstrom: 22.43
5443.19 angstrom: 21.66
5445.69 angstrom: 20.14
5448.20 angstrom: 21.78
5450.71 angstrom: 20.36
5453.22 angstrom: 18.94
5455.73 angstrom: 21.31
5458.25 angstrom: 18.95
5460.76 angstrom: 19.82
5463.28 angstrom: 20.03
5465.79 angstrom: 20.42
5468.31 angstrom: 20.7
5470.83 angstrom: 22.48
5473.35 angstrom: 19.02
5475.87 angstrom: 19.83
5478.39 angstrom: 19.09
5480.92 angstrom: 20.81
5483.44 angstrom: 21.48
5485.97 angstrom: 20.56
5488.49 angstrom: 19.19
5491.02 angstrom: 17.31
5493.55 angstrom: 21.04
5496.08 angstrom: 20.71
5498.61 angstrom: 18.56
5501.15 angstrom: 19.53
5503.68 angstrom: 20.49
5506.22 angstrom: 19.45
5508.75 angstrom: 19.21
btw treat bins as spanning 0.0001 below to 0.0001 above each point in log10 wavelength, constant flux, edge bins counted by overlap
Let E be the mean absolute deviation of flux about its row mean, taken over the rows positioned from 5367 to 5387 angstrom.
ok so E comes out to 0.90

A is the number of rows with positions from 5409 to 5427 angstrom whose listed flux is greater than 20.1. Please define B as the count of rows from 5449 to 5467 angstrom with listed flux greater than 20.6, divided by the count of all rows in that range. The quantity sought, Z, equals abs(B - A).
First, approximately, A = 4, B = 0.14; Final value 3.9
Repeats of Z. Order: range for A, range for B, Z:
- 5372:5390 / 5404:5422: 4.7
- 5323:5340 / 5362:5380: 2.6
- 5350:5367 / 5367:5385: 4.6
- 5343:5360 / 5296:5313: 5.3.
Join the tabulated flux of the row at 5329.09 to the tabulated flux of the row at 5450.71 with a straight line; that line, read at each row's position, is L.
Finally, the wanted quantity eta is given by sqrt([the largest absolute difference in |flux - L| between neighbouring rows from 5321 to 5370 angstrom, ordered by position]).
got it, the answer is 1.83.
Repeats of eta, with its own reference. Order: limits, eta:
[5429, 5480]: 1.59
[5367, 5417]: 1.85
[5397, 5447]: 1.59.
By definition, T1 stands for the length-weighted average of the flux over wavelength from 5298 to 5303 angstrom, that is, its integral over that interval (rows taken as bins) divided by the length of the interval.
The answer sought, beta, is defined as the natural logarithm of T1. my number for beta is 3.017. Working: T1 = 20.4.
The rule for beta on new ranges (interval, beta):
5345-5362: 3.033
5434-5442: 3.075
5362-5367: 2.996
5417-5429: 3.045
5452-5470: 3.000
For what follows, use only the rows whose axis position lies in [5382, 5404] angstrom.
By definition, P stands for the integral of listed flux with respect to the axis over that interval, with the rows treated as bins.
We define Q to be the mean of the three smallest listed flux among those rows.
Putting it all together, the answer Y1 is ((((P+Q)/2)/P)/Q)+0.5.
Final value 0.528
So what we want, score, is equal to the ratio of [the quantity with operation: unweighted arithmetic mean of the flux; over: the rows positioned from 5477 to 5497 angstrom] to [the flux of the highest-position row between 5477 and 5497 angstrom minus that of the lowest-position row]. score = 12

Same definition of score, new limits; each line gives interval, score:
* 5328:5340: 12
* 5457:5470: 11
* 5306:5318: -4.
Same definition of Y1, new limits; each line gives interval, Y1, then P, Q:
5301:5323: 0.526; 485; 19.7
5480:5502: 0.528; 438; 18.4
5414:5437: 0.527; 472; 19.4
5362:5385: 0.527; 466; 19.2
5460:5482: 0.527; 445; 19.3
